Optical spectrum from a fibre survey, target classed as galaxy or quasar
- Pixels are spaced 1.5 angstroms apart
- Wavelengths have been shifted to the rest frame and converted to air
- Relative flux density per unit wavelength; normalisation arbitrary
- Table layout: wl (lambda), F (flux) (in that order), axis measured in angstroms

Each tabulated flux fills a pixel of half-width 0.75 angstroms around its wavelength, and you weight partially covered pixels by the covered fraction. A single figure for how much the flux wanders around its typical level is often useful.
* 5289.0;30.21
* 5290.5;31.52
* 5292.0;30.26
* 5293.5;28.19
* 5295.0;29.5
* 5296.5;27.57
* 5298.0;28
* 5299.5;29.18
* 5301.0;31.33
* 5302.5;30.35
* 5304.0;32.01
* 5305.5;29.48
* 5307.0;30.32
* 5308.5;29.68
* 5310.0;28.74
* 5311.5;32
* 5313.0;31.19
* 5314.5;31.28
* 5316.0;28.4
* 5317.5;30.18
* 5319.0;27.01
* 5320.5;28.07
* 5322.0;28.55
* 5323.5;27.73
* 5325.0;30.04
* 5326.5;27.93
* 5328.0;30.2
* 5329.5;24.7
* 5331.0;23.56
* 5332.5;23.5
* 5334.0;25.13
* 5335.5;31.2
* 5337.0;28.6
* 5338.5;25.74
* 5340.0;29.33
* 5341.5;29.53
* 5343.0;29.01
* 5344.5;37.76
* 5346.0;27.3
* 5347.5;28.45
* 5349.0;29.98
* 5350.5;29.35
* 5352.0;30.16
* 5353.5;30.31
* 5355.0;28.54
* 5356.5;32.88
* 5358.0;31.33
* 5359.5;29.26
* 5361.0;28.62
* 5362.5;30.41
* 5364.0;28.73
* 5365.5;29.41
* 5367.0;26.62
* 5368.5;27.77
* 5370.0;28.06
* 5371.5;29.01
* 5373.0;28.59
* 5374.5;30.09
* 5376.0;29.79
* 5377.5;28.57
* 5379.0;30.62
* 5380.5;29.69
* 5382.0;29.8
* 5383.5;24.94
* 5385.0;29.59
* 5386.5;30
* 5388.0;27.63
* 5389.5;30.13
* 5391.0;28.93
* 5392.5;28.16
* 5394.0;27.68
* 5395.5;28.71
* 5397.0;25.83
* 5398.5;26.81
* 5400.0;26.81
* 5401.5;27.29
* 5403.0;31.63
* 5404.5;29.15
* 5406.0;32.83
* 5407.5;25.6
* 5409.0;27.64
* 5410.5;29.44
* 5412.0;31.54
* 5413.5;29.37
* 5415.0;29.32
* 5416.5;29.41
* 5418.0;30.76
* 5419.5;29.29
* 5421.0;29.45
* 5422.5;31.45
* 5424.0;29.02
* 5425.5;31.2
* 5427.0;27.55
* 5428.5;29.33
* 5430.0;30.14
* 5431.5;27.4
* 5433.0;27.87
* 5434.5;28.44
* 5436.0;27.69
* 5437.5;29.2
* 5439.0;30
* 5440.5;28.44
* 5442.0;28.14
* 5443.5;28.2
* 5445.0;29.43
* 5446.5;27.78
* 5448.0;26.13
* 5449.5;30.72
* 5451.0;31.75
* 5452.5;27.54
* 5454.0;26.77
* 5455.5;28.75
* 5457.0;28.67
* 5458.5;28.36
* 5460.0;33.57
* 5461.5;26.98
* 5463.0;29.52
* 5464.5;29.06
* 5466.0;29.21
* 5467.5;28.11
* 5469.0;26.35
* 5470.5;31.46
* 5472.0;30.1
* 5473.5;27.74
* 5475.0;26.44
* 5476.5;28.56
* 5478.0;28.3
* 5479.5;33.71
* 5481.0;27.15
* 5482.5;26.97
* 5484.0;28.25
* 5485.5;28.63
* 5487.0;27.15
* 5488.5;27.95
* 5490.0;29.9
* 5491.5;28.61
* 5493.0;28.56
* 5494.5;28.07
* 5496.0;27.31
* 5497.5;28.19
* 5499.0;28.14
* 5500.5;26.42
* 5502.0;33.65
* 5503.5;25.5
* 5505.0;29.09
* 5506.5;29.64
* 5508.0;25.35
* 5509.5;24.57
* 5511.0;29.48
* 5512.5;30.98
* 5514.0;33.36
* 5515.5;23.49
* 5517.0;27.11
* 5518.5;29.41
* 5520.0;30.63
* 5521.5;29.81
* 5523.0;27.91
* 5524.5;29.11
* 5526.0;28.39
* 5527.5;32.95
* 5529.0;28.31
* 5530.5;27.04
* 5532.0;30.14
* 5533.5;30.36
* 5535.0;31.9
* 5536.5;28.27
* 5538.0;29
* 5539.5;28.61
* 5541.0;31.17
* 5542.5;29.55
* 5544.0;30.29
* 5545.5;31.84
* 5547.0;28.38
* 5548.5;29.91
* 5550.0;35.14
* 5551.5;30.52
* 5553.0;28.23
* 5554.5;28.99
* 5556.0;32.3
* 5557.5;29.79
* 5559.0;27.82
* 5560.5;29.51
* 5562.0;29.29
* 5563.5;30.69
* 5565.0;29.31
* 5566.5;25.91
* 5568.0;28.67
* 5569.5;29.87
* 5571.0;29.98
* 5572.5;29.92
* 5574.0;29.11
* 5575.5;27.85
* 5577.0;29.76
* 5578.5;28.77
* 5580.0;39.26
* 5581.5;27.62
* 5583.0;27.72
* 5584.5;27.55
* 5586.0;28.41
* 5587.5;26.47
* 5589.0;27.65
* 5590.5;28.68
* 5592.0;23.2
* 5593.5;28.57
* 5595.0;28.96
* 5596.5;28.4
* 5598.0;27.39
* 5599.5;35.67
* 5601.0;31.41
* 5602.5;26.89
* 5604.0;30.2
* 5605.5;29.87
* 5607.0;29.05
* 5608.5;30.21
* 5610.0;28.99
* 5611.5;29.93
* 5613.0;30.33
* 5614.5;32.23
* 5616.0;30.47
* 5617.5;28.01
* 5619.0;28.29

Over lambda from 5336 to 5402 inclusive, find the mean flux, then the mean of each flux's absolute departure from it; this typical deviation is 1.3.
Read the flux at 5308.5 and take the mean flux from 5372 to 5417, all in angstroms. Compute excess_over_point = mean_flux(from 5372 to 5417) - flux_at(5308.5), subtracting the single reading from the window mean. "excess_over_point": -1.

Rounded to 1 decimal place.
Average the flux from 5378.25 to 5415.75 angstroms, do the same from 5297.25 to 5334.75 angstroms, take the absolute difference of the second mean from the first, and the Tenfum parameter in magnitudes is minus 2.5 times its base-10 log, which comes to 4.1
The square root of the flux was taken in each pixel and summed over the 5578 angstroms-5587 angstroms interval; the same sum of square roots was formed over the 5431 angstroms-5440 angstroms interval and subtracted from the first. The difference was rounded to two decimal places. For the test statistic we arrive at 0.74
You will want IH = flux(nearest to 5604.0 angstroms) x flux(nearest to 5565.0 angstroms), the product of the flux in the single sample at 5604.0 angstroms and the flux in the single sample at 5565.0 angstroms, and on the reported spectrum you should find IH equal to 885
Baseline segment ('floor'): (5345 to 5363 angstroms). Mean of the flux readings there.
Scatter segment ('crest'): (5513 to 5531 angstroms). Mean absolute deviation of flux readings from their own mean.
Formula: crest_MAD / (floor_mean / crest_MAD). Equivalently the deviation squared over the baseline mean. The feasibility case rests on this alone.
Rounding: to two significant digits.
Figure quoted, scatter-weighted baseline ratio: 0.12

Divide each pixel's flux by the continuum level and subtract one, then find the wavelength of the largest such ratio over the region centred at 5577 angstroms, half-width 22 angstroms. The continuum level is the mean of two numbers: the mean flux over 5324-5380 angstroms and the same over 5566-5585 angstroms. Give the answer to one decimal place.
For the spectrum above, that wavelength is 5580.0 angstroms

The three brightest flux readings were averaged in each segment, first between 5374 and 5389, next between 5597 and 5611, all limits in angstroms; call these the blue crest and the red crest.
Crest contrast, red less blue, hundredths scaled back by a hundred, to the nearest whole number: 2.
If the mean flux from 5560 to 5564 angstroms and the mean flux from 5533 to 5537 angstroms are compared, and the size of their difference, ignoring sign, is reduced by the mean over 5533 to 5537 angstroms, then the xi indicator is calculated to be -29.8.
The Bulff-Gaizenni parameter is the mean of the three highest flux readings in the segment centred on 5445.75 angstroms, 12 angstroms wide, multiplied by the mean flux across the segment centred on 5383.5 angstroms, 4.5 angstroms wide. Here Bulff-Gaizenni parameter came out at 861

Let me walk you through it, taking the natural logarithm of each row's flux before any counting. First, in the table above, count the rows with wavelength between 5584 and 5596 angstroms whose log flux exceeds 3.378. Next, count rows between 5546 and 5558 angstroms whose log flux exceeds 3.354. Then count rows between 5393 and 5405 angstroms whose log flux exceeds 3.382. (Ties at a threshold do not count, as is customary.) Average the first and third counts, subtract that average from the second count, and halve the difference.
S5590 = 2.75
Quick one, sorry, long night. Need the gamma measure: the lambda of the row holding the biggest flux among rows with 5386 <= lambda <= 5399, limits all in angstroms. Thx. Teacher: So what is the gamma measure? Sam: 5389.5 angstroms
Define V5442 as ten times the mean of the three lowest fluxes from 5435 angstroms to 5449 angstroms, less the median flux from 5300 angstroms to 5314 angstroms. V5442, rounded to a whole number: 242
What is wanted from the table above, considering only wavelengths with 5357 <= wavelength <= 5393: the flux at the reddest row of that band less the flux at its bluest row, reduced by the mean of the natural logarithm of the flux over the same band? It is -6.5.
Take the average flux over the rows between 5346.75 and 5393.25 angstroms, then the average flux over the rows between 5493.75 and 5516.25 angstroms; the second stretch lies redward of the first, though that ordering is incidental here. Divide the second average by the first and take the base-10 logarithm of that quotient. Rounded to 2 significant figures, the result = -0.015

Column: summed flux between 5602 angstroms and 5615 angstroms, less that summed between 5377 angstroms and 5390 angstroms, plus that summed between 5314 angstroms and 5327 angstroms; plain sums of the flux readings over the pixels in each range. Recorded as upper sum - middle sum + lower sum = 266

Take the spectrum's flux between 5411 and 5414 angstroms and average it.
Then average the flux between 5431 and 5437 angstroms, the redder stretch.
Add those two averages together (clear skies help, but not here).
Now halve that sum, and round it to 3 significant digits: 29.2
